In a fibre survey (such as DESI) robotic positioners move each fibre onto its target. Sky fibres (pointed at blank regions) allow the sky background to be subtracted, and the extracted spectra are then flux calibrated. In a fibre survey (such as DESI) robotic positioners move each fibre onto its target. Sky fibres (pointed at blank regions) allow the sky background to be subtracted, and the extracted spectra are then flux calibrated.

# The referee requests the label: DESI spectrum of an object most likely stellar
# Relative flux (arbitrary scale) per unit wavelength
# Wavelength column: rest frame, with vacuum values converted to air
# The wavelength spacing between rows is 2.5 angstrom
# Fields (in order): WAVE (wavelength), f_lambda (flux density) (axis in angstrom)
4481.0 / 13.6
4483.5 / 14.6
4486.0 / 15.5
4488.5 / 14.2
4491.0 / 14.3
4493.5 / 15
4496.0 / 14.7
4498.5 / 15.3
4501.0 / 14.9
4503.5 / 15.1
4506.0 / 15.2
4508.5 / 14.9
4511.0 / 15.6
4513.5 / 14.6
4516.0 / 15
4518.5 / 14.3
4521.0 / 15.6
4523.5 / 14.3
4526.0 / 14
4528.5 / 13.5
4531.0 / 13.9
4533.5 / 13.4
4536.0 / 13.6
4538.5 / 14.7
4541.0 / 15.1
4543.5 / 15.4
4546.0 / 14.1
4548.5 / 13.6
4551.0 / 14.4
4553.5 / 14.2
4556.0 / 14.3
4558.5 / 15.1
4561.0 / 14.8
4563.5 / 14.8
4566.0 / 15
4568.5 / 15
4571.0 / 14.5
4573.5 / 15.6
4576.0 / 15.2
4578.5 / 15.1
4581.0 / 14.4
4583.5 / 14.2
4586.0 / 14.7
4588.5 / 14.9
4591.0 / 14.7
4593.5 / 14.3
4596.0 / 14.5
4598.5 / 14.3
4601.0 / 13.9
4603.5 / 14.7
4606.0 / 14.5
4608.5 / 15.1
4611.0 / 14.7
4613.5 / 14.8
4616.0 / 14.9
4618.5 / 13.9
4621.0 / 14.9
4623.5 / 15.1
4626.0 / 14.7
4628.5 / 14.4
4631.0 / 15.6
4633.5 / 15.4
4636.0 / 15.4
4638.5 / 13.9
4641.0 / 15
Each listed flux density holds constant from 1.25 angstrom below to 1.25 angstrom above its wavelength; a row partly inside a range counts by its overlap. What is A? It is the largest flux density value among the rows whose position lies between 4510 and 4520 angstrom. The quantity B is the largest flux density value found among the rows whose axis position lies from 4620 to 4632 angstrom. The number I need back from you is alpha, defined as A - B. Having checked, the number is 0.0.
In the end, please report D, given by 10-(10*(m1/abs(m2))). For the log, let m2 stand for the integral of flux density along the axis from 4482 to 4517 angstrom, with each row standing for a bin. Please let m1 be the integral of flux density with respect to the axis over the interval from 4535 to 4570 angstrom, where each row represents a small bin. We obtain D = 0.22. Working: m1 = 510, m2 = 522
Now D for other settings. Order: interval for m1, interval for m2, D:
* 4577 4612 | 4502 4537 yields -0.05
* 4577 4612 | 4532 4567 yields -0.08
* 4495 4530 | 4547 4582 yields -0.05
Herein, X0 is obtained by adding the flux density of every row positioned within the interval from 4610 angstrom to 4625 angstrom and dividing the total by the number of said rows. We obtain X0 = 14.7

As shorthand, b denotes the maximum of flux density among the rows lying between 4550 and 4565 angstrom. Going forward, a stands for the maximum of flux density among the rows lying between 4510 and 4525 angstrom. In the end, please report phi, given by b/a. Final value 0.97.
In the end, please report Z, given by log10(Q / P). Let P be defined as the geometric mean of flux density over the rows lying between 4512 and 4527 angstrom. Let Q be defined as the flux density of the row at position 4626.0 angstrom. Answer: 0.002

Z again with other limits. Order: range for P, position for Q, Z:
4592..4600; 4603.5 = 0.010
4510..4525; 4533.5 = -0.046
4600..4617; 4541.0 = 0.013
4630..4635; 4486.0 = 0.000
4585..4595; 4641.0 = 0.010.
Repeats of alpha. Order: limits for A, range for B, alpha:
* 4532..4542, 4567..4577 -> -0.5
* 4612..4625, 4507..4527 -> -0.5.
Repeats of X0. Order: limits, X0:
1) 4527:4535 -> 13.6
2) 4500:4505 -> 15.0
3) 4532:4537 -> 13.5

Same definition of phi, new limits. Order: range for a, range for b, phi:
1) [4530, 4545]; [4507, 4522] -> 1.01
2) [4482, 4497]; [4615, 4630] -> 0.97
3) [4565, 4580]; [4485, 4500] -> 0.99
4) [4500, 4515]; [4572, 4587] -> 1.00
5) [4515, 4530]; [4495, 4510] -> 0.98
